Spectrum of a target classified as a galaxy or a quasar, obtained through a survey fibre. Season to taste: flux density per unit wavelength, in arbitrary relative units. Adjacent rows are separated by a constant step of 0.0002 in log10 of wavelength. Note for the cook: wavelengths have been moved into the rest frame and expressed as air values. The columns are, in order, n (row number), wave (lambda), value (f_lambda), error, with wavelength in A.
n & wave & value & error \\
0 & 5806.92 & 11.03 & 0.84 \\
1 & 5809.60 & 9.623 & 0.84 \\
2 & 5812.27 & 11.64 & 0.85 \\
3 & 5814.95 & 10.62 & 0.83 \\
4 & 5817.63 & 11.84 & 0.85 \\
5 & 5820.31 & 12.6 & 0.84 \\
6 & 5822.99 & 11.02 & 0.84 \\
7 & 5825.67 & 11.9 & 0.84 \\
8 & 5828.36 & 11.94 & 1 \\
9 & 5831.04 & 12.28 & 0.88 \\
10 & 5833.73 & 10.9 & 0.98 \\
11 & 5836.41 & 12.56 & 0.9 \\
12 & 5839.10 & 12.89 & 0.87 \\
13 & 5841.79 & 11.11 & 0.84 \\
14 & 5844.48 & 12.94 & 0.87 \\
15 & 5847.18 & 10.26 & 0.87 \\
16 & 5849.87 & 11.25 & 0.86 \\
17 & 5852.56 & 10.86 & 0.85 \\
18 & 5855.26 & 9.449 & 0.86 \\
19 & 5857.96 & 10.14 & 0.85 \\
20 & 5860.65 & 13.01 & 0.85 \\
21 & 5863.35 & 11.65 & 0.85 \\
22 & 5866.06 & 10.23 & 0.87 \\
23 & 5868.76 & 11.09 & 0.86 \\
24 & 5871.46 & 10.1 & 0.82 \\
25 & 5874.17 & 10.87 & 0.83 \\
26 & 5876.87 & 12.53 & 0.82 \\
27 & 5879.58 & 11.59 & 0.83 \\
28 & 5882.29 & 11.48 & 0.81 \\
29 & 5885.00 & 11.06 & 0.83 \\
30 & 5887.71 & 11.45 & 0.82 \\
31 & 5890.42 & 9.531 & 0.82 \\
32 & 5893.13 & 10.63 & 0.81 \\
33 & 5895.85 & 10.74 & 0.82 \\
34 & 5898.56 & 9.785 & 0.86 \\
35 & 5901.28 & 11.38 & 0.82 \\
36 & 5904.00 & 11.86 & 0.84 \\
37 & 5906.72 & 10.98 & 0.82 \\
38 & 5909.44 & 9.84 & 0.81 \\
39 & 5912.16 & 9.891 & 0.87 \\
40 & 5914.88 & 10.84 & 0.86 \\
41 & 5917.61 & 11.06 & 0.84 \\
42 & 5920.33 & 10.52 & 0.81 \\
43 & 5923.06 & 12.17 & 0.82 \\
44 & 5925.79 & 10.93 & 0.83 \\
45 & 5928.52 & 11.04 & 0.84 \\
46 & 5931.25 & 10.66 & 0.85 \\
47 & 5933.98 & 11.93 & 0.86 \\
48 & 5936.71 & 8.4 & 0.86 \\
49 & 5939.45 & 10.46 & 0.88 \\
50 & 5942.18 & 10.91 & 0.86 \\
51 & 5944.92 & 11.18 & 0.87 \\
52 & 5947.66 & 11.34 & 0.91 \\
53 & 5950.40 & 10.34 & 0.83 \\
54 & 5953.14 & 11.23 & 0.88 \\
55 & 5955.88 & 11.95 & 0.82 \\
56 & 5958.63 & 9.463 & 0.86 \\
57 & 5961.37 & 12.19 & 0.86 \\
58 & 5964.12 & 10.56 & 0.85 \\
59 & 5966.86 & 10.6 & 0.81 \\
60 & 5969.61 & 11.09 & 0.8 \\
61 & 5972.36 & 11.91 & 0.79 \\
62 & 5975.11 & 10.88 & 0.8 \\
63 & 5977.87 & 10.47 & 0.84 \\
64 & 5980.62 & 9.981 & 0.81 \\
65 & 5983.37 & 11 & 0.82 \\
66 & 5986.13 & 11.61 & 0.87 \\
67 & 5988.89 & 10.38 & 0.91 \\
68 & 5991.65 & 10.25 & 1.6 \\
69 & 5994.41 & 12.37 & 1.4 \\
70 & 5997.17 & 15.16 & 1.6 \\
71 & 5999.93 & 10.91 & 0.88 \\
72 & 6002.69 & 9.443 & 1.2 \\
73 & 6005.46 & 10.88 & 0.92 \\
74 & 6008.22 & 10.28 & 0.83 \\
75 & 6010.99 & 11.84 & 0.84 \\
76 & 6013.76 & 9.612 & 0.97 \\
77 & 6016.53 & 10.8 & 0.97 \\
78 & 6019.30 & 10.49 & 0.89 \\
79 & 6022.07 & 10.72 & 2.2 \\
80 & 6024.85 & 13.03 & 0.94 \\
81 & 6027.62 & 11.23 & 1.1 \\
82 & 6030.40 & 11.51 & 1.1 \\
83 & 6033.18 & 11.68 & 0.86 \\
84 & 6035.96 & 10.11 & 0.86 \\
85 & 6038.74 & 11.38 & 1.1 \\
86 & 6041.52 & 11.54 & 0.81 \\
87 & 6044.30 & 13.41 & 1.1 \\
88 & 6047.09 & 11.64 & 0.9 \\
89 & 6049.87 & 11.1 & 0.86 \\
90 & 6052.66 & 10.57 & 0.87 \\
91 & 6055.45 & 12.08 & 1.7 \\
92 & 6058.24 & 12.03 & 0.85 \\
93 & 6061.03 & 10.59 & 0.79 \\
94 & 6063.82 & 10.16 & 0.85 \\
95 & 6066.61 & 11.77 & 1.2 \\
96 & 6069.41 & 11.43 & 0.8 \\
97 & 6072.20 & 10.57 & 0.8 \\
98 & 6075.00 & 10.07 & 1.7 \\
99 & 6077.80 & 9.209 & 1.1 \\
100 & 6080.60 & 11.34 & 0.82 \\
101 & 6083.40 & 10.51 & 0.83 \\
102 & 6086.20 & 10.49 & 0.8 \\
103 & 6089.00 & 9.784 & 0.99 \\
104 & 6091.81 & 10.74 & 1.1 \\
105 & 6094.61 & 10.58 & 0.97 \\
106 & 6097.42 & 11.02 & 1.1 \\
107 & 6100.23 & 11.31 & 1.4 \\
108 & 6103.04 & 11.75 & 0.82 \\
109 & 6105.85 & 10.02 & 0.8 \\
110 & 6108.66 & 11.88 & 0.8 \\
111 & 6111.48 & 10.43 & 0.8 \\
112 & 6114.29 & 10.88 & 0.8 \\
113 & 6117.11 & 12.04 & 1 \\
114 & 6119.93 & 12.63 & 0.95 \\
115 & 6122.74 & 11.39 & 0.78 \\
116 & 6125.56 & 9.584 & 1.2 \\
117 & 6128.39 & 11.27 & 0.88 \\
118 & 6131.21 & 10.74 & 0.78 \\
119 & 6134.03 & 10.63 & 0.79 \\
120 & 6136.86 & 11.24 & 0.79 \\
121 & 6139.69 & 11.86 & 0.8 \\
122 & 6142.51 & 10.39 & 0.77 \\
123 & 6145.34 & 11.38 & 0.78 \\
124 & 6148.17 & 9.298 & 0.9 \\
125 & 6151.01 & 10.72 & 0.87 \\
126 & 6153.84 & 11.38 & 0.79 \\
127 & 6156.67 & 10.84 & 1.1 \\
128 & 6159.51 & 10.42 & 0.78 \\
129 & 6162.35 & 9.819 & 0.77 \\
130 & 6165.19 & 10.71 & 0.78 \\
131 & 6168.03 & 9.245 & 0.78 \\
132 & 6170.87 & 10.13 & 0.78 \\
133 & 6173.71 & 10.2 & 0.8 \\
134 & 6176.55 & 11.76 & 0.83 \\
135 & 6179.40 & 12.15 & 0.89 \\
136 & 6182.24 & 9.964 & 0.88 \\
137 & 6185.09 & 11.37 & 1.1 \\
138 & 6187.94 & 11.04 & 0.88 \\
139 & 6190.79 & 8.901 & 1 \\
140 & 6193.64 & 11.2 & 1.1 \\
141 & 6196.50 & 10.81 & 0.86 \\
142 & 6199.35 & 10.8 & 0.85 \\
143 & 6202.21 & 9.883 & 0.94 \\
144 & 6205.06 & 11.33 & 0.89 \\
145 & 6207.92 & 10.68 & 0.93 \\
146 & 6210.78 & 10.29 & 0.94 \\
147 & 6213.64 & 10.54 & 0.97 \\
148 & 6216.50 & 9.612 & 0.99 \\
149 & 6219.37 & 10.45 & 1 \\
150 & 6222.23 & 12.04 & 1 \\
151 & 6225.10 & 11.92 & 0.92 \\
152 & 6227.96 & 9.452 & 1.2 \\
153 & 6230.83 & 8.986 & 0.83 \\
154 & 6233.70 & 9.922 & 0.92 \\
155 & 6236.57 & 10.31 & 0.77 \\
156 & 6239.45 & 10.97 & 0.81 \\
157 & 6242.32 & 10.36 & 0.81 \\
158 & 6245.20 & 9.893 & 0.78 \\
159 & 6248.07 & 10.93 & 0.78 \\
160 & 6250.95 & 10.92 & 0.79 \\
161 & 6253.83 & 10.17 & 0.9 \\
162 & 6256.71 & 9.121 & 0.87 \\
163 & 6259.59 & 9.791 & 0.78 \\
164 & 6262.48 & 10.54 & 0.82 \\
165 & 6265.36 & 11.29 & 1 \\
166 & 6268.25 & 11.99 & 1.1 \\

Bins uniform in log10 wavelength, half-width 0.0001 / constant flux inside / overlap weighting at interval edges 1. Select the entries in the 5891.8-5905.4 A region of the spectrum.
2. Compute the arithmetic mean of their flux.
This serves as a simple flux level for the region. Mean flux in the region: 10.9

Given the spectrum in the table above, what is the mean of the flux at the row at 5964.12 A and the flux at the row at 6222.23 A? 11.3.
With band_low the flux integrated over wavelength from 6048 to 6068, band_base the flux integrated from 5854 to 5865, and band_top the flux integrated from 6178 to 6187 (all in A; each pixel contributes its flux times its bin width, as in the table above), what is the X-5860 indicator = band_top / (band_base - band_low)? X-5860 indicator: -1.0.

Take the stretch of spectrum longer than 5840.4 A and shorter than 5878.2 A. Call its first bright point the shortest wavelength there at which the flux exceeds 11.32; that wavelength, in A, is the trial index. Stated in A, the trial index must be 5844.48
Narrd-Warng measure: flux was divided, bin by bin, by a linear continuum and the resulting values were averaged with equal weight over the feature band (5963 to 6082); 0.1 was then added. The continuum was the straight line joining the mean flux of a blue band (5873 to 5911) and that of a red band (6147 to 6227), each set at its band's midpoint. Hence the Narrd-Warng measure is 1.13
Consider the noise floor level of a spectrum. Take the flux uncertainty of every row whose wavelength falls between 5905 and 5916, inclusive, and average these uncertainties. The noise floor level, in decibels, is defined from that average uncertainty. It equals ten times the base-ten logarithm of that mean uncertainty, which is -0.76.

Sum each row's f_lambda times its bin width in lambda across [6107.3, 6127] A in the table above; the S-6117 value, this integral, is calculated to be 222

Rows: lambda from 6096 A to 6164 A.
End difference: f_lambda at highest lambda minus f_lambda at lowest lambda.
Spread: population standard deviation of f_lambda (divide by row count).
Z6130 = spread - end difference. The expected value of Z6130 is 2.0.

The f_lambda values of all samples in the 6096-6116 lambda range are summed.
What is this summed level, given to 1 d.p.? 77.3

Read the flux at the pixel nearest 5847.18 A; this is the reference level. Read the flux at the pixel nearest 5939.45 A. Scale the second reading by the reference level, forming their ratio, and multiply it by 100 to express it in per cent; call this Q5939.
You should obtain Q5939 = 102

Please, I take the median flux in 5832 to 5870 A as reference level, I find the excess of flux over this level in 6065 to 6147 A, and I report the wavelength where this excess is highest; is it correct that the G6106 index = 6119.93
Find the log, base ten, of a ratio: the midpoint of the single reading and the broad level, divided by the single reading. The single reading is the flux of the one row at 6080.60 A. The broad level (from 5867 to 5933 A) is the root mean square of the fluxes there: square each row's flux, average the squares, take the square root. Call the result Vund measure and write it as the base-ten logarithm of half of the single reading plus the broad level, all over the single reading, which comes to -0.008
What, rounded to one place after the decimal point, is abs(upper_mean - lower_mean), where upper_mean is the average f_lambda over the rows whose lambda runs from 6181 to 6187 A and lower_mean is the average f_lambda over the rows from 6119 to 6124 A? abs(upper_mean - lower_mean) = 1.3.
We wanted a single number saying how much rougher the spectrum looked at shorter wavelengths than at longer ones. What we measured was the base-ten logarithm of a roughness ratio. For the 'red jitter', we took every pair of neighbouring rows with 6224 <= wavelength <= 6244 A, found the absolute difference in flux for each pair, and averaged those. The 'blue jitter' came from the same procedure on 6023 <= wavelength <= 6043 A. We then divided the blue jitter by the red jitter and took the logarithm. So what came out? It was -0.02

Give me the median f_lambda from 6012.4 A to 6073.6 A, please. 11.3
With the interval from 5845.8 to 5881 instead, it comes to 10.9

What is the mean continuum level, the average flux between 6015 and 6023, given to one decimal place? 10.7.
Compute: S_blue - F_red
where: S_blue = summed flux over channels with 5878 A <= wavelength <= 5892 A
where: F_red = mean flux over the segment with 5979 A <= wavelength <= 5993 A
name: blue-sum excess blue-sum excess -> 44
